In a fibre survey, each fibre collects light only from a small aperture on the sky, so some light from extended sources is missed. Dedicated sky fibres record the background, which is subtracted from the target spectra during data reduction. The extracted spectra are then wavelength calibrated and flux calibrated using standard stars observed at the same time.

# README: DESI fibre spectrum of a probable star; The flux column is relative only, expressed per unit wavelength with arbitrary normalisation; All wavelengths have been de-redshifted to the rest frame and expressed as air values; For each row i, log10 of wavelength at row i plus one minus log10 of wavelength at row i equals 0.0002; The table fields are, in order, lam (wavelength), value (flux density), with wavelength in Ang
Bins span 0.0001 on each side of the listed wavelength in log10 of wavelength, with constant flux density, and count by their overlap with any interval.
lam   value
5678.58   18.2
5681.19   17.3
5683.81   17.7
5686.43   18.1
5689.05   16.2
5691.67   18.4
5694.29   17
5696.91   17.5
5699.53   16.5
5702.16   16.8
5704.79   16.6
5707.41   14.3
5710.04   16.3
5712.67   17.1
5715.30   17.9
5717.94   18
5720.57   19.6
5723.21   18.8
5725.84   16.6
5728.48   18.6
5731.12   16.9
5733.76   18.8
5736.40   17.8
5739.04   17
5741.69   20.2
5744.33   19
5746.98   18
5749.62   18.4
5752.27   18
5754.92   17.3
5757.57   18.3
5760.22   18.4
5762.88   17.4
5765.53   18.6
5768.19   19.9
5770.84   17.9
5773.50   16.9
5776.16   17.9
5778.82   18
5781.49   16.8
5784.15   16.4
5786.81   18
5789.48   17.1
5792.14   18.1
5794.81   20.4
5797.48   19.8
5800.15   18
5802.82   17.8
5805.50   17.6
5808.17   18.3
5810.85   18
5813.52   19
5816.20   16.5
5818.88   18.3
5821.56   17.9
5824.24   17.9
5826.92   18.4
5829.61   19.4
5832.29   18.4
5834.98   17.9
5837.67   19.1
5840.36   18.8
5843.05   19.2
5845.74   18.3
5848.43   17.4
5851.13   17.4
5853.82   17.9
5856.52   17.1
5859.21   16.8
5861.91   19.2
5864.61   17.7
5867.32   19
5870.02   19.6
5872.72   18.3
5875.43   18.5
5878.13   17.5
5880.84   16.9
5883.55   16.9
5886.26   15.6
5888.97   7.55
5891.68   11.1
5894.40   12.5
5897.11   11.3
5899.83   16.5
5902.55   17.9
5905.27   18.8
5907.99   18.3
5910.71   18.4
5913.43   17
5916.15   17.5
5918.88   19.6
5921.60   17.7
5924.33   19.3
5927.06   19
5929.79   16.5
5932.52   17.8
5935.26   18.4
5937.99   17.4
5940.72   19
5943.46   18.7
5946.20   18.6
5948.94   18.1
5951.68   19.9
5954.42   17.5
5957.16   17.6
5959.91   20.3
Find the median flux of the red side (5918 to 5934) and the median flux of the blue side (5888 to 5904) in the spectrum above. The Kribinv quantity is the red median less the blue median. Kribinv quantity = 6.5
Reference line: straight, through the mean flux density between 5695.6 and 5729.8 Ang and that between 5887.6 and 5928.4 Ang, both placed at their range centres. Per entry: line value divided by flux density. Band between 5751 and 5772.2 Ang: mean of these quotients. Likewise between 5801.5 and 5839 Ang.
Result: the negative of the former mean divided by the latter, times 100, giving -102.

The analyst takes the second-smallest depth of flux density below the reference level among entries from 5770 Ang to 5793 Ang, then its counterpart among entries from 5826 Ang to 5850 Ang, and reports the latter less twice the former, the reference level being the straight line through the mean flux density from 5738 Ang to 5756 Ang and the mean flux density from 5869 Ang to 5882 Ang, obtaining -1.5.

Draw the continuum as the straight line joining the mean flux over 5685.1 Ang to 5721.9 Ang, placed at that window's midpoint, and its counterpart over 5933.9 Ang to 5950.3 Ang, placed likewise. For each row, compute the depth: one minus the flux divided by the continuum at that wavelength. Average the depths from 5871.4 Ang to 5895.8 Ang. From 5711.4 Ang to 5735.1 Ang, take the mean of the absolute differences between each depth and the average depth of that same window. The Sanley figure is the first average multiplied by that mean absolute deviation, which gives 0.0079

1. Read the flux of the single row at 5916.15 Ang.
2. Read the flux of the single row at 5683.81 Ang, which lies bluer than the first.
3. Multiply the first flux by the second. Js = 310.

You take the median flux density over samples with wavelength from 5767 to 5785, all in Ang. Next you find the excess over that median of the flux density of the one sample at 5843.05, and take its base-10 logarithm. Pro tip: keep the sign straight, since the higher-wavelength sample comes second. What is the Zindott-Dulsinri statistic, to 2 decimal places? 0.11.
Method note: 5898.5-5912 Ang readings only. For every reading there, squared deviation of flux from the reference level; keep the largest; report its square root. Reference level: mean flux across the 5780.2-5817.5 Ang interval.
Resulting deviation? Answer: 1.5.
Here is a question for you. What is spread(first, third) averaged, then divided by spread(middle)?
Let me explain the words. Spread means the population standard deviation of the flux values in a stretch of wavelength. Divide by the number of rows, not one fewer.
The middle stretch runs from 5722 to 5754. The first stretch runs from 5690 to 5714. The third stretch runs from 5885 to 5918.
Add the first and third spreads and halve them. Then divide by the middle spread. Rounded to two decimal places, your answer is 2.33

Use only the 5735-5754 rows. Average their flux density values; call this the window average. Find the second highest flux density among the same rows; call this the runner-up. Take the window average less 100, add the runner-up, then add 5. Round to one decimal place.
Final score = -57.7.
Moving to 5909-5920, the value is -58.5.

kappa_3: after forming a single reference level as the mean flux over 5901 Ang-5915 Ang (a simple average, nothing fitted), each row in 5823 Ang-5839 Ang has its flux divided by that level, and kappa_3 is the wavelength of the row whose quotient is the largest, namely 5829.61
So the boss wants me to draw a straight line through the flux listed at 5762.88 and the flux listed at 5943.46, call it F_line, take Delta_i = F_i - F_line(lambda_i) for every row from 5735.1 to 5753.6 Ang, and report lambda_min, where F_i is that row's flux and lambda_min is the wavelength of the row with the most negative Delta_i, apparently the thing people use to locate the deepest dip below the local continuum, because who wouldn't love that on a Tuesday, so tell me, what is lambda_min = 5739.04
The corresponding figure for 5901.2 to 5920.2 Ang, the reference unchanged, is 5913.43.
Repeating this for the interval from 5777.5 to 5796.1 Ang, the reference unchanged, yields 5784.15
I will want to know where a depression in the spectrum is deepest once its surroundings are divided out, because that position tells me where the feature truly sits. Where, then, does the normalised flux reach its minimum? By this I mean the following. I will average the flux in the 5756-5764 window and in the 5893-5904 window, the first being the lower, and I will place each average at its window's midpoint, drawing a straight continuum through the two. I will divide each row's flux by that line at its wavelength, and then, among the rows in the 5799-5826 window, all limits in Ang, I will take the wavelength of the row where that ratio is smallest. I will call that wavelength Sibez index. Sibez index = 5816.20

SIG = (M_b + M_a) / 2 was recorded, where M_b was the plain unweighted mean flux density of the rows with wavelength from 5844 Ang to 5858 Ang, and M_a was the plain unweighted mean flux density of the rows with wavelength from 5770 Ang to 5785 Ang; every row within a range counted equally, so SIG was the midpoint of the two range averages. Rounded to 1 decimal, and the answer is 17.5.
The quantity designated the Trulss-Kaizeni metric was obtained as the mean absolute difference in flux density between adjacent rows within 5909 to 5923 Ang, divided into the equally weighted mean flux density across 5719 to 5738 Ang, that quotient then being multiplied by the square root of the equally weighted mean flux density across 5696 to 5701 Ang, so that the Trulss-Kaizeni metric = 51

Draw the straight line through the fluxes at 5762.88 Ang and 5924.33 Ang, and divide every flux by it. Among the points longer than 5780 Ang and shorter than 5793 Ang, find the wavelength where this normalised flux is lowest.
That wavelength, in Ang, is 5784.15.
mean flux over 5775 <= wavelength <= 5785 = 17.3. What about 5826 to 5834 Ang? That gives 18.7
